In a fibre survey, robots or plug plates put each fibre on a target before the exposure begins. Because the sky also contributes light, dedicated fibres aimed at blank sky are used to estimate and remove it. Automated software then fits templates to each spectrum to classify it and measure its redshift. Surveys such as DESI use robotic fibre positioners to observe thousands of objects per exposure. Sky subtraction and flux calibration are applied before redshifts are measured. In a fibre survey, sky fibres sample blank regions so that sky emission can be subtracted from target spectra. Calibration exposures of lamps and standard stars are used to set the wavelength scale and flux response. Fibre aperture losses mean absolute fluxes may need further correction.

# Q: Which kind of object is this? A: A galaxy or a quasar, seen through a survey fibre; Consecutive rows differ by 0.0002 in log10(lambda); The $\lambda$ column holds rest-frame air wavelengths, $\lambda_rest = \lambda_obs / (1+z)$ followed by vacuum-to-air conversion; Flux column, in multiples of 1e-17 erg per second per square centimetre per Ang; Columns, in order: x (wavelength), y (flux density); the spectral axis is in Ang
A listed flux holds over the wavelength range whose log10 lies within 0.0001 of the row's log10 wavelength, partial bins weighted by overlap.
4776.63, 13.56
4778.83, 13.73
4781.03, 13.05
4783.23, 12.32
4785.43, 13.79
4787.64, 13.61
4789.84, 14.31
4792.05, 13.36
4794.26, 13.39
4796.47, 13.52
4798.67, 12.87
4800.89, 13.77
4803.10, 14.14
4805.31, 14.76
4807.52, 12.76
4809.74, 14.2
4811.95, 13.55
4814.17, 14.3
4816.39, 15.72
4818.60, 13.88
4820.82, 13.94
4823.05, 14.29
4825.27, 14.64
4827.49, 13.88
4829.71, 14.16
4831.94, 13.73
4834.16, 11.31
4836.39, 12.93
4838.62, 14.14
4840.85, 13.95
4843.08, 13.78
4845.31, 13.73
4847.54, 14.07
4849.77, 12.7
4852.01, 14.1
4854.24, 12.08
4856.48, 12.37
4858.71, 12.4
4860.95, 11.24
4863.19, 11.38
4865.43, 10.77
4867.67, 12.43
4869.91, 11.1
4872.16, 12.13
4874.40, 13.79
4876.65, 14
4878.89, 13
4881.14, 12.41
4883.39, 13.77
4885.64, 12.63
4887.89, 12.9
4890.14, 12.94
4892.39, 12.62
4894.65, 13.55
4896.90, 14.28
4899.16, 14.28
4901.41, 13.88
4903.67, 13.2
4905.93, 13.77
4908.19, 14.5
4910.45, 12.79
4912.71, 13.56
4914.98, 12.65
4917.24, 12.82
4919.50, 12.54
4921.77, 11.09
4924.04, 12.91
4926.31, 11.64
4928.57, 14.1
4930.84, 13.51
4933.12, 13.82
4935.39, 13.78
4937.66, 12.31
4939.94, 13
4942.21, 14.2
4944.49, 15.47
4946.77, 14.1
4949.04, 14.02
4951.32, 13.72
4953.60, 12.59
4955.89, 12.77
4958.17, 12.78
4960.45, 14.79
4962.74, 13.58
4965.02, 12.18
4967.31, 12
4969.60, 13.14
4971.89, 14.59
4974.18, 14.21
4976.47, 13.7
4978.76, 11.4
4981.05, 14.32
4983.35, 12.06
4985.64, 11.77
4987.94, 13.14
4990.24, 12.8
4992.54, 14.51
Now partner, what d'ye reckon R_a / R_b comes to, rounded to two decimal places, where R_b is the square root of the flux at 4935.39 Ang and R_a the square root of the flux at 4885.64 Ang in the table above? 0.96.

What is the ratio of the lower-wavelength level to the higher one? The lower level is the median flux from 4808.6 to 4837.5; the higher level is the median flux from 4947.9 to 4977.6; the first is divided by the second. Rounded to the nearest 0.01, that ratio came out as 1.03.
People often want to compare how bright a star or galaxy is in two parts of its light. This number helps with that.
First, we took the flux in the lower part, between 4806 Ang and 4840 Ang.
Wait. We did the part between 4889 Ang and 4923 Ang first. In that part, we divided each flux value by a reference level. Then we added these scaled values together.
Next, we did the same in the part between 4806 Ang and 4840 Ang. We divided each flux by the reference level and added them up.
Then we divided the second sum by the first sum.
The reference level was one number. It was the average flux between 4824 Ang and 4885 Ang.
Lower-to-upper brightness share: 1.05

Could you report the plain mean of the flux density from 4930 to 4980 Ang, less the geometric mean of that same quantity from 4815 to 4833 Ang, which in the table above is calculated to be -0.8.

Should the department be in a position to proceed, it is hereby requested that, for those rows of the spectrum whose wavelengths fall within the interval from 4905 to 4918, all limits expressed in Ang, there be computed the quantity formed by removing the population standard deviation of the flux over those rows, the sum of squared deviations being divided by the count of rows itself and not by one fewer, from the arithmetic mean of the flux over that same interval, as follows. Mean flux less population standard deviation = 12.7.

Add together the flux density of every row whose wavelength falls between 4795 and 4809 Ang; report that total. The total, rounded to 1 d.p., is 81.8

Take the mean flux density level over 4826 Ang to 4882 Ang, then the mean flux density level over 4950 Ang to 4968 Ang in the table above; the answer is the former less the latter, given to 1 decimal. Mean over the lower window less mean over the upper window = -0.2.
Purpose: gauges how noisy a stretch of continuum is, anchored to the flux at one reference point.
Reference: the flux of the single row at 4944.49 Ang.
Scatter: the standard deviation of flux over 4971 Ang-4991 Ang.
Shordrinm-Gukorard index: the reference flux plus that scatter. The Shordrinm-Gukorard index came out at 16.6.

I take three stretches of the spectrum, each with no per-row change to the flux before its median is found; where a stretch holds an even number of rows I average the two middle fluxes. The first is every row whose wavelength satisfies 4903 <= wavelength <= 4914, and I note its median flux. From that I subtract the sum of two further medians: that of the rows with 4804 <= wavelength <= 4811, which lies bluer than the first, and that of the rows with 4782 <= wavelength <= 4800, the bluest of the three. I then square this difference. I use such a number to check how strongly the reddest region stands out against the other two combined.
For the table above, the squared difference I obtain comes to 199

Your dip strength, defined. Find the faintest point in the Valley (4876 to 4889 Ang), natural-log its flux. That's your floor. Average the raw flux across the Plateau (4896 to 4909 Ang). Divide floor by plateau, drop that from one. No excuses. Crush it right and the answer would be 0.820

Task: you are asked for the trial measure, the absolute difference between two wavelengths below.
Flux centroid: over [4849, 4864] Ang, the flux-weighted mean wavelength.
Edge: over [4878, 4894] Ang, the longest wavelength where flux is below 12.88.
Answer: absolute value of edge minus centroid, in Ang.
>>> 36.2 Ang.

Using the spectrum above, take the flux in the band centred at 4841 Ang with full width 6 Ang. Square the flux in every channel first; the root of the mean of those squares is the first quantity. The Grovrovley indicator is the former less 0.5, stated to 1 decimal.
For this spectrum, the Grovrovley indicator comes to 13.5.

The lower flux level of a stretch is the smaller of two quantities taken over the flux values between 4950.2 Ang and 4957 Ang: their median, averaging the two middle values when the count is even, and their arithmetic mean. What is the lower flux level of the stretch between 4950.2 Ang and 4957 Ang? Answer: 12.8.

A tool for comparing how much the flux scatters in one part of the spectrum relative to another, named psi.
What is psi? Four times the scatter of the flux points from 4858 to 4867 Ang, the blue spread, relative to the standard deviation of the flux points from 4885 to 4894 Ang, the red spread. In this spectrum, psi 16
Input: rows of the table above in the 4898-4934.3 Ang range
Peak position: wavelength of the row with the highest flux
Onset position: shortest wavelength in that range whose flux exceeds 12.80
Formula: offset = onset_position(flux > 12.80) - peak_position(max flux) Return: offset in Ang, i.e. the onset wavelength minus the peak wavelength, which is -9.0 Ang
